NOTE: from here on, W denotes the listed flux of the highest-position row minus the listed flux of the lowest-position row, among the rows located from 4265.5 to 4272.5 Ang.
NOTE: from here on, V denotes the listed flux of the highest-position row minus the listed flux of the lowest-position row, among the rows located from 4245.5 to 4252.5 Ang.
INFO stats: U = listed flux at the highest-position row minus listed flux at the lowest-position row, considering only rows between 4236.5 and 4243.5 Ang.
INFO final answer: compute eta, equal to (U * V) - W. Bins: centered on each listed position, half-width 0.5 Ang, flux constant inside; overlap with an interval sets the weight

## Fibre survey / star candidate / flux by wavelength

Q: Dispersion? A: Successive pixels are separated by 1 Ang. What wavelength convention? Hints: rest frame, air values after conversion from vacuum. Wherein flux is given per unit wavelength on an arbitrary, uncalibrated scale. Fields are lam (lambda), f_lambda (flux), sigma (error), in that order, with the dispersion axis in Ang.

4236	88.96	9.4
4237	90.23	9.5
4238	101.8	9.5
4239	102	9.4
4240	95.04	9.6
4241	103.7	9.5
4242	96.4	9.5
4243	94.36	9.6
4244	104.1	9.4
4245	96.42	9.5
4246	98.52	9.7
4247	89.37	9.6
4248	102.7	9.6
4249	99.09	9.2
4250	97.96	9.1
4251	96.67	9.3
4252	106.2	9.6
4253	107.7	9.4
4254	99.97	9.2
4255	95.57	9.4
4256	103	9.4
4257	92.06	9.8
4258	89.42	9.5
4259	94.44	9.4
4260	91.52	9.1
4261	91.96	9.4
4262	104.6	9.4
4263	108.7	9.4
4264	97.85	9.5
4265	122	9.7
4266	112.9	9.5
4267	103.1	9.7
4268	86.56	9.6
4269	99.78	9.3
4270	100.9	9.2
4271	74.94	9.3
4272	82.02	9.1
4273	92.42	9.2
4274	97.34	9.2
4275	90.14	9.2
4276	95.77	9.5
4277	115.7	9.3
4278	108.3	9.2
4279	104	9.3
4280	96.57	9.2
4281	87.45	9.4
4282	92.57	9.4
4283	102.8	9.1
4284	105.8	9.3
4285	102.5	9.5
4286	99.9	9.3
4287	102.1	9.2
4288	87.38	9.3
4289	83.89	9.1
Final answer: 63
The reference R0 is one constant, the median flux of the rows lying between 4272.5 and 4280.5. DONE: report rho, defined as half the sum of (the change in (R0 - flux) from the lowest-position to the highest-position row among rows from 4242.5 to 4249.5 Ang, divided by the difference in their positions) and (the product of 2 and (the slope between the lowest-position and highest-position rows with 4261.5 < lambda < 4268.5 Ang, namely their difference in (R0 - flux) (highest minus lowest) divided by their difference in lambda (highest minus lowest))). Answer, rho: 2.6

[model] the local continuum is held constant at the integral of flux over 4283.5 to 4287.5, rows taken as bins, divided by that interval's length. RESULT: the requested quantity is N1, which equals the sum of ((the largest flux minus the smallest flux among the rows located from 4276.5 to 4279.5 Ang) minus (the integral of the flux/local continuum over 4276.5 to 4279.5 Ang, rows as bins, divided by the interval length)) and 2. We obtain 13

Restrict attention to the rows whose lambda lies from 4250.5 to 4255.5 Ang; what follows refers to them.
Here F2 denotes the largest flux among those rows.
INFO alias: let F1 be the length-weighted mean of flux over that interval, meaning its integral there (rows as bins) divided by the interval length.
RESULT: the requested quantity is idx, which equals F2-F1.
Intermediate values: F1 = 101.2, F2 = 107.7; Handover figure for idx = 6.5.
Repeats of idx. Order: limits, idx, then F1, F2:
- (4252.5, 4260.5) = 11.0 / 96.7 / 107.7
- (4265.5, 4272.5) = 18.6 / 94.3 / 112.9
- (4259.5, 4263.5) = 9.5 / 99.2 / 108.7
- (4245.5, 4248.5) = 5.8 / 96.9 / 102.7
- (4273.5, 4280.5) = 14.6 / 101.1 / 115.7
